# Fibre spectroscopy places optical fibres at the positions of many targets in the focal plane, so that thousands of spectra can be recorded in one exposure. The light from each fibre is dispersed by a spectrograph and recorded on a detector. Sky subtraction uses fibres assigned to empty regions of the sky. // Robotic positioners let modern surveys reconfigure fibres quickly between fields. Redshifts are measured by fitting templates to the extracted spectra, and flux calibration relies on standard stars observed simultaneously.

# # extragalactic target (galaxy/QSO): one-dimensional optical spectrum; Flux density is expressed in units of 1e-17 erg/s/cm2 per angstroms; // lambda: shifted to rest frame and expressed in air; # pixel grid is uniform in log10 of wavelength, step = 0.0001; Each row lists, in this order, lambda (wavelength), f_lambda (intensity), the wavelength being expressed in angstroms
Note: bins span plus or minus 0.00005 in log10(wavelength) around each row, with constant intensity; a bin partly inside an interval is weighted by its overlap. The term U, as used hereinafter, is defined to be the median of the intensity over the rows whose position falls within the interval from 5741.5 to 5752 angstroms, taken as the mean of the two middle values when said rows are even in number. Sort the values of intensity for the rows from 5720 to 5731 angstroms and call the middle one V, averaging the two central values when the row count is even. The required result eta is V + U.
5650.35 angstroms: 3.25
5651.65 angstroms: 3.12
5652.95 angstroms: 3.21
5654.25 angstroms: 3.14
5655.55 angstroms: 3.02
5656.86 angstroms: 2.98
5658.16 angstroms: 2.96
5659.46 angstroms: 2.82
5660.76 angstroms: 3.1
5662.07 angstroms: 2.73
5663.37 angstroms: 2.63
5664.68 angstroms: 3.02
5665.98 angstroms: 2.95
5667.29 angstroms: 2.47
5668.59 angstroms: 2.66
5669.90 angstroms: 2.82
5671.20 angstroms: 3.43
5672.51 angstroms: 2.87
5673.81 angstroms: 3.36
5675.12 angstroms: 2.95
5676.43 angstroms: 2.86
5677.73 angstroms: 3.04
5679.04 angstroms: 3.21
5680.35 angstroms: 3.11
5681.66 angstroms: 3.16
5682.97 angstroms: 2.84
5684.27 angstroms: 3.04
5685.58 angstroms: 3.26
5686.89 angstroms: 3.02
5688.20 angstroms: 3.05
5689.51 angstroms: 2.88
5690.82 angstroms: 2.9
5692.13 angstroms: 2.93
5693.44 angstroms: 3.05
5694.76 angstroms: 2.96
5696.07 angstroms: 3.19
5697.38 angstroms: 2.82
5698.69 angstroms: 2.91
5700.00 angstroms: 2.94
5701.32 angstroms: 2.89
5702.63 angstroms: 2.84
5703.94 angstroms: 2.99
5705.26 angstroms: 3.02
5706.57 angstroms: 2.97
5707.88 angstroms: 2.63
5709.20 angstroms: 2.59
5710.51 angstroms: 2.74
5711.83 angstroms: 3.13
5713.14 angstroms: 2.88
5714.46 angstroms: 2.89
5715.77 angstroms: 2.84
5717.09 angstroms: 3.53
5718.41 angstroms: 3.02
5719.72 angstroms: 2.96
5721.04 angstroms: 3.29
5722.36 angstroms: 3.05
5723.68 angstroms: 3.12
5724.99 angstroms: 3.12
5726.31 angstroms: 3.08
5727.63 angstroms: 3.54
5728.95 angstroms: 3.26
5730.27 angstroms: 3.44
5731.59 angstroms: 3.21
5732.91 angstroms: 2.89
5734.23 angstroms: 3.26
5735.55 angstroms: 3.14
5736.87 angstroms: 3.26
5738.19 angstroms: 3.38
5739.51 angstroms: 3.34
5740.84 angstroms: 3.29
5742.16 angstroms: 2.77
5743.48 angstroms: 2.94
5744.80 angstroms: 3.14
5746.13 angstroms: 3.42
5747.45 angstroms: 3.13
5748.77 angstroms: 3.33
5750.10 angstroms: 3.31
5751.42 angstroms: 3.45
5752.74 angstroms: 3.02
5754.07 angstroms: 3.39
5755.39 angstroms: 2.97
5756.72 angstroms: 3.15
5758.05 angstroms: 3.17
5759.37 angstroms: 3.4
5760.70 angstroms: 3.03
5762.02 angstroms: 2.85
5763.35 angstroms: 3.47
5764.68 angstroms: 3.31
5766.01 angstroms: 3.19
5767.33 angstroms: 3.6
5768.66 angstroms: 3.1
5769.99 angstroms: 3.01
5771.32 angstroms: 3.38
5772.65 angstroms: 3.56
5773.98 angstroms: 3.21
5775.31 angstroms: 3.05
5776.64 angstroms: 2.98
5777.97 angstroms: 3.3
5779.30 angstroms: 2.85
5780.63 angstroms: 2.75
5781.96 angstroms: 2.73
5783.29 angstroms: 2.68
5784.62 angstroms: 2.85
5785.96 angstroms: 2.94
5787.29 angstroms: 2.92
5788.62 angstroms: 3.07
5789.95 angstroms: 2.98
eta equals 6.4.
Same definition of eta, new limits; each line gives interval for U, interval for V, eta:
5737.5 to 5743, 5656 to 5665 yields 6.3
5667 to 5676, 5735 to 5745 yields 6.1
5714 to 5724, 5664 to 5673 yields 5.9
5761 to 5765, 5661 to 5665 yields 6.0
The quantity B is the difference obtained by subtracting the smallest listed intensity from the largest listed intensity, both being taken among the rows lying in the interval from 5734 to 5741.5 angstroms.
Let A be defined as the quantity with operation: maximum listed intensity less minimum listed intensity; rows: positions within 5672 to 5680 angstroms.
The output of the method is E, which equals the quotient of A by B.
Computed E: 2.08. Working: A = 0.50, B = 0.24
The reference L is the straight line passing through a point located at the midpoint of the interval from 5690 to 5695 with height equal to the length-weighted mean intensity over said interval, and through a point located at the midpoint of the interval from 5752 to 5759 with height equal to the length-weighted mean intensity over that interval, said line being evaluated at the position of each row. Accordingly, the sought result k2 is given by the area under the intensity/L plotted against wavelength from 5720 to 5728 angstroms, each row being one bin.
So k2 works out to 8.32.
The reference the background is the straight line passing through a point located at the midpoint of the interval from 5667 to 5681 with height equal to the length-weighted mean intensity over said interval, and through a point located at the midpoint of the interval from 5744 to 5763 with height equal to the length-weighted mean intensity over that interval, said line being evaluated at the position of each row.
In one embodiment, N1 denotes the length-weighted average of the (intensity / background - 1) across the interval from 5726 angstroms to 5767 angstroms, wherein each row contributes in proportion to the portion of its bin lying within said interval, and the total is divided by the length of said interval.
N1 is 0.01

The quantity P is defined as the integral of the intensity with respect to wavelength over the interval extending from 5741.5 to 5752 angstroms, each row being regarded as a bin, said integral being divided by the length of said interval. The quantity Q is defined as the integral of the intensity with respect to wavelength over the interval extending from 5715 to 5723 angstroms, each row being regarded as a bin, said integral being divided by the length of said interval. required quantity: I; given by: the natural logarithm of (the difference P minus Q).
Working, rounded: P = 3.19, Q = 3.11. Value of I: -2.6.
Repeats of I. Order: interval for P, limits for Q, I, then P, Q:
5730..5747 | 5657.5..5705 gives -1.5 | 3.18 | 2.96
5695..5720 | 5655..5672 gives -3.1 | 2.94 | 2.89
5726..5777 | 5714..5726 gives -2.1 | 3.22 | 3.10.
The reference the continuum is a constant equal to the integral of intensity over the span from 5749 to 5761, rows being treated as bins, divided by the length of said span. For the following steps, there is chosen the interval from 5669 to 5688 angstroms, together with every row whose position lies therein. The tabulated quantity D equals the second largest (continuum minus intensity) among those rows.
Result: 0.38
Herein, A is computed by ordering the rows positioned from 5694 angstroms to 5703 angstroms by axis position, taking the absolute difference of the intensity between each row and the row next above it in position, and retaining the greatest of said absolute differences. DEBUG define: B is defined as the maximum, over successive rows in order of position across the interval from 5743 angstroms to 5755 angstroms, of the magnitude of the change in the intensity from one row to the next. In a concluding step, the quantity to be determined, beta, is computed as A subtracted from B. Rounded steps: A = 0.37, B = 0.43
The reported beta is 0.06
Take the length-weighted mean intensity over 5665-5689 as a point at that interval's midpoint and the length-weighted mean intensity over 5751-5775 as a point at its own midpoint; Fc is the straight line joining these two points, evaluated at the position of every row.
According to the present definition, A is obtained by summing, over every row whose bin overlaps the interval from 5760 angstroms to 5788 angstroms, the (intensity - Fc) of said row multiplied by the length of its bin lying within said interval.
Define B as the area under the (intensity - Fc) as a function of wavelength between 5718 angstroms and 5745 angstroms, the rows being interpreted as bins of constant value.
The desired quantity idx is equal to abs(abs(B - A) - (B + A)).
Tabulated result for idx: 9.9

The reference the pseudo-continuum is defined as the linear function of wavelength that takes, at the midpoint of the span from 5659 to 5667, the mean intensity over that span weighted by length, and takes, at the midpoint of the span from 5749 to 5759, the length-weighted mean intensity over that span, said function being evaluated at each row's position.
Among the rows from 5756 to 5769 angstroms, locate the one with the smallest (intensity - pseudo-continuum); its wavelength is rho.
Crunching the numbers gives 5762.02 angstroms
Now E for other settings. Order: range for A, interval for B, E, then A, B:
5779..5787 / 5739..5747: 0.40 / 0.26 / 0.65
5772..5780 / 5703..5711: 1.65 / 0.71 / 0.43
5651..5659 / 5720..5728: 0.51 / 0.25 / 0.49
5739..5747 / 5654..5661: 2.03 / 0.65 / 0.32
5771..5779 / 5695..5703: 1.57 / 0.58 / 0.37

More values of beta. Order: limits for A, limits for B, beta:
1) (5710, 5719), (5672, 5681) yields -0.20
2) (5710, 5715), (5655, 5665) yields 0.00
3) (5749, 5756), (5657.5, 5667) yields -0.04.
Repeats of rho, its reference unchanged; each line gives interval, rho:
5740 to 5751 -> 5742.16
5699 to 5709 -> 5707.88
